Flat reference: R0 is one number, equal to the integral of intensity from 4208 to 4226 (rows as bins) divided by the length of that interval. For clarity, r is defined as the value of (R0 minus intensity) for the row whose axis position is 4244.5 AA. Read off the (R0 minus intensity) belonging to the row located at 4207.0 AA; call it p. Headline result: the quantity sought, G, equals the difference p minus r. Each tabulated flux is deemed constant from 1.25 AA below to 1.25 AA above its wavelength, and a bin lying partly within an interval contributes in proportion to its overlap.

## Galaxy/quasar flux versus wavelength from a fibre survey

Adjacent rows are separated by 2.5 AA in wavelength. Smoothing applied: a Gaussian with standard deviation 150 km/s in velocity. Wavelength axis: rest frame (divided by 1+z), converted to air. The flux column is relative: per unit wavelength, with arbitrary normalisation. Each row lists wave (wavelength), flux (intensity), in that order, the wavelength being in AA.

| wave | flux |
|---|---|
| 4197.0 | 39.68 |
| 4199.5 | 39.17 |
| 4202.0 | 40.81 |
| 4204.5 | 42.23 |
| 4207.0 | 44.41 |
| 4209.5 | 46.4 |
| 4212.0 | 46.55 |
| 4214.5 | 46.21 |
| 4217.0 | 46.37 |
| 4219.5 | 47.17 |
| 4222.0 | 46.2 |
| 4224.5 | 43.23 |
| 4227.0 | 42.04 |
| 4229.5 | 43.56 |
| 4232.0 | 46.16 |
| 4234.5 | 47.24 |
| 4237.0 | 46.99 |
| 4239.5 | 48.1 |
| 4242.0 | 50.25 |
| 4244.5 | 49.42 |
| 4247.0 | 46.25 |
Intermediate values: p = 1.5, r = -3.5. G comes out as 5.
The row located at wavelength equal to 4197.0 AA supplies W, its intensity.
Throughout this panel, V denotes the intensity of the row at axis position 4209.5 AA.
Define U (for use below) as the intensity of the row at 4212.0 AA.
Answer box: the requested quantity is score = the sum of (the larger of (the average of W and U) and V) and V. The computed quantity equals 92.8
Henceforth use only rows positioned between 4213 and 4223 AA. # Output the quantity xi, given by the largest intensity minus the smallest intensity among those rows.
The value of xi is 1.0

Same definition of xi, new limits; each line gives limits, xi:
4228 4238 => 3.7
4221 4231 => 4.2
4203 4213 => 4.3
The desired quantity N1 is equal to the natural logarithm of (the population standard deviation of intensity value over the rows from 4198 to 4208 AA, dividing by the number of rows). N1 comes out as 0.7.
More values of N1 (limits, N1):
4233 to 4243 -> 0.2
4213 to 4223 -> -0.9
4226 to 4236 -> 0.7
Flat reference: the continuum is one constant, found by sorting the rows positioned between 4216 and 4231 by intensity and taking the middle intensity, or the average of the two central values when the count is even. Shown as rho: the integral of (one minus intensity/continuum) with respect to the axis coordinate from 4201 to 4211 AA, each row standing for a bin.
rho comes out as 0.3 AA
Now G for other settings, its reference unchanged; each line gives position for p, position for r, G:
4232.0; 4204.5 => -4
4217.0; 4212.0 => 0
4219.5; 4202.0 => -6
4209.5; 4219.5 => 1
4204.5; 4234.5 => 5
